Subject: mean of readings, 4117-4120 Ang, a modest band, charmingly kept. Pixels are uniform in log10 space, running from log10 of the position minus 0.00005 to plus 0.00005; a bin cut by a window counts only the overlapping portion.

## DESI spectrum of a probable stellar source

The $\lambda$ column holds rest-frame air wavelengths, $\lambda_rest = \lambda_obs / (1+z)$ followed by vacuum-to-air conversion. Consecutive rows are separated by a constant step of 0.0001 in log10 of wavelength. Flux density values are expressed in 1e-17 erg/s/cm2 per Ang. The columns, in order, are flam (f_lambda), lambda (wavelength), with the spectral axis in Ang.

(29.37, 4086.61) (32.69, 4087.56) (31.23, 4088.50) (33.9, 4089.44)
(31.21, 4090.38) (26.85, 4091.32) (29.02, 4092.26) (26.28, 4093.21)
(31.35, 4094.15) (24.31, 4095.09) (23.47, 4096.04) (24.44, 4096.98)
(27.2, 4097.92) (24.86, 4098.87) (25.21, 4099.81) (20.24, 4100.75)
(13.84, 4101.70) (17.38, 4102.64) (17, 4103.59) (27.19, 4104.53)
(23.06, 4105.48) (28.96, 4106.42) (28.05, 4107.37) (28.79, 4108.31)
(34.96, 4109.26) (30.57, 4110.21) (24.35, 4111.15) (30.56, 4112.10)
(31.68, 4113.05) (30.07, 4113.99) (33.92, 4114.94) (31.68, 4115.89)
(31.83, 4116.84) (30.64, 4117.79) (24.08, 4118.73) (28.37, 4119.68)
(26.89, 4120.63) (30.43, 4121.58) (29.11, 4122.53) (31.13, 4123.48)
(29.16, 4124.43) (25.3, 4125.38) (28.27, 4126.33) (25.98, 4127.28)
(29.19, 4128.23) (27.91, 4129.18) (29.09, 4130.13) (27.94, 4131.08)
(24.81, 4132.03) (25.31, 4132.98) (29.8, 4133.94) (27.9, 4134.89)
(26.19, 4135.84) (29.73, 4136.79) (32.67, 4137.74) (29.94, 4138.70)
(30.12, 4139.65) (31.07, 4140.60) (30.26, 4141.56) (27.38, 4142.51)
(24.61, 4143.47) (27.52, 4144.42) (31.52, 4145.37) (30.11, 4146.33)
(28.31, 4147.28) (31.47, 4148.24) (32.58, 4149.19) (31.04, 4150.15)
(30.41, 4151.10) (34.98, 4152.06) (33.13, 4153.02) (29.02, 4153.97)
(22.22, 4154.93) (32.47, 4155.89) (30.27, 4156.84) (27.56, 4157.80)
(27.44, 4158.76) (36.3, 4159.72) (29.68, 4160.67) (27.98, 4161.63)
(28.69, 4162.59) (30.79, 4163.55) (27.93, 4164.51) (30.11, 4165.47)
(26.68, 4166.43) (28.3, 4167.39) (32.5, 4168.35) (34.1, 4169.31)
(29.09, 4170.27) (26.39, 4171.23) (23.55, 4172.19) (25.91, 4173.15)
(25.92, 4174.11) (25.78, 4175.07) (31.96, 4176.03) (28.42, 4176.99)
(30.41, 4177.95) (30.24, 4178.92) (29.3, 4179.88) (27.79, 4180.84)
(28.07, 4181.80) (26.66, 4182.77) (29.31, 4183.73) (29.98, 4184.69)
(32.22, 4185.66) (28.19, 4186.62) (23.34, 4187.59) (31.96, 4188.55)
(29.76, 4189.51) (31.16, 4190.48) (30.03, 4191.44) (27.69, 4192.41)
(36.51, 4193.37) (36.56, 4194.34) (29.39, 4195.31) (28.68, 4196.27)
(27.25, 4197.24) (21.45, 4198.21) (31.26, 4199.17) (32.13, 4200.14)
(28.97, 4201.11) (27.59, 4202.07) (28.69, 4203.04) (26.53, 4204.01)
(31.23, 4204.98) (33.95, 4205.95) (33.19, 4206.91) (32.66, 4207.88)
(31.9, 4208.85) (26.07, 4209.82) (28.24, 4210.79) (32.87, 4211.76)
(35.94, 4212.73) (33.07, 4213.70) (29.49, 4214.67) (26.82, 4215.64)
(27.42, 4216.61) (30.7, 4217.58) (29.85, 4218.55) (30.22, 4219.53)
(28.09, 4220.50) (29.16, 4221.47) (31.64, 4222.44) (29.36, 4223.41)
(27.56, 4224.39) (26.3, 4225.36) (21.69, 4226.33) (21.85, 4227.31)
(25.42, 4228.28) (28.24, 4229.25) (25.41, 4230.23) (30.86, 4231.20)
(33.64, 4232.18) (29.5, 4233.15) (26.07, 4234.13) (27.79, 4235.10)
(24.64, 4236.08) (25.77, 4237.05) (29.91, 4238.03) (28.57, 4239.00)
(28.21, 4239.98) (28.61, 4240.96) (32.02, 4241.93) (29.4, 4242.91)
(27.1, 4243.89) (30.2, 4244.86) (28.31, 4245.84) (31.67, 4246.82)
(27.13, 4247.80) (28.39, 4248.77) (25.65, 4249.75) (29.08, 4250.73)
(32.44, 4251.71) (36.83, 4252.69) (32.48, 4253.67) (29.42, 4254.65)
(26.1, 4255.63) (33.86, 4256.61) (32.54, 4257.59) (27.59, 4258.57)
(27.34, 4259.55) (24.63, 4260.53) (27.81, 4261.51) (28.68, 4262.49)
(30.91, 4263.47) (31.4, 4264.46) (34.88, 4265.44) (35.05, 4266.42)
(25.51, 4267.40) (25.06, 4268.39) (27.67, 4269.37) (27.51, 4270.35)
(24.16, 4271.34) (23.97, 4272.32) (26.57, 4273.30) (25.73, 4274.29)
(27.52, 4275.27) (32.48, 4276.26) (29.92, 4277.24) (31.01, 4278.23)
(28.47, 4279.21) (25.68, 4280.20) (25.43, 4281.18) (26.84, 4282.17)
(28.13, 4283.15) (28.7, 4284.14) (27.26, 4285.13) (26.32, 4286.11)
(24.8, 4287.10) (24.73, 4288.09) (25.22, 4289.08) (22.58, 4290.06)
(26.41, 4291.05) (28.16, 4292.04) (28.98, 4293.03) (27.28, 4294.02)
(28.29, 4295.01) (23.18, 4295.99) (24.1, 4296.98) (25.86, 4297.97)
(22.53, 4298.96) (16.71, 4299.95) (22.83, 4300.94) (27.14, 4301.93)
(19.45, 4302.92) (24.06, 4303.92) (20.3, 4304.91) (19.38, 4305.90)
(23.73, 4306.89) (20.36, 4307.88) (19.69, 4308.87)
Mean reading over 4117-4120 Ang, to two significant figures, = 28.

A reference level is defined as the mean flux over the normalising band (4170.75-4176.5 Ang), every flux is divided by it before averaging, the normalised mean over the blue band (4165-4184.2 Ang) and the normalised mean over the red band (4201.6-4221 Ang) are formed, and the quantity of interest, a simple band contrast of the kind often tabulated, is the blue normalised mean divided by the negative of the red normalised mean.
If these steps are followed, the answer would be -0.94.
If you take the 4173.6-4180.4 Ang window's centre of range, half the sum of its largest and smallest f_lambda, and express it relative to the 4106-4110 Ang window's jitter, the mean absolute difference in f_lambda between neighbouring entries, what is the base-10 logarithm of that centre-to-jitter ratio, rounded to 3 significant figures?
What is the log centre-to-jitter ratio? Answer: 1.04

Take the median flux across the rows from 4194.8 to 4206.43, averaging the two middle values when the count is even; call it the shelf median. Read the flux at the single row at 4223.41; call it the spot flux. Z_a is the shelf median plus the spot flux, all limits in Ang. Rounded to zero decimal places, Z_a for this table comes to 58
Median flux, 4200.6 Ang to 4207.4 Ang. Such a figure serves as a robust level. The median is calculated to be 29.0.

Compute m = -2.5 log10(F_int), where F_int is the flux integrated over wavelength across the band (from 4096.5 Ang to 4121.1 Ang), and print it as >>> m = -7.05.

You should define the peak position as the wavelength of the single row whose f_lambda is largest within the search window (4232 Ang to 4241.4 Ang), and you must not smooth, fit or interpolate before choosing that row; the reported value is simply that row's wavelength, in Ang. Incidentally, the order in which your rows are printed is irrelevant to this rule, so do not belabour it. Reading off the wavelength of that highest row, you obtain 4232.18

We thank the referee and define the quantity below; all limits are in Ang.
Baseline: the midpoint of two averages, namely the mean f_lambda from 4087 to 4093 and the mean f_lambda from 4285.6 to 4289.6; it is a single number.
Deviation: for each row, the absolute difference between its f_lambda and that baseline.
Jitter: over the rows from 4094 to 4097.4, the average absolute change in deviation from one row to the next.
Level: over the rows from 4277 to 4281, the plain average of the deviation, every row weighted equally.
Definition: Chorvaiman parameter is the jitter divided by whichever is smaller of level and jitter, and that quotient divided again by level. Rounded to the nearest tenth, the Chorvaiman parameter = 0.5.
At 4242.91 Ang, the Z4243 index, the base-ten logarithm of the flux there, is 1.47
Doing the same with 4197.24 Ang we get 1.44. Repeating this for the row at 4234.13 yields 1.42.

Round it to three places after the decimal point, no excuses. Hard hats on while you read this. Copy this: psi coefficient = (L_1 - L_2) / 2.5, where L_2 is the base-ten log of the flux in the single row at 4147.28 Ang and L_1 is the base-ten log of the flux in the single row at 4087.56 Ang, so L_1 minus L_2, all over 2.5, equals 0.025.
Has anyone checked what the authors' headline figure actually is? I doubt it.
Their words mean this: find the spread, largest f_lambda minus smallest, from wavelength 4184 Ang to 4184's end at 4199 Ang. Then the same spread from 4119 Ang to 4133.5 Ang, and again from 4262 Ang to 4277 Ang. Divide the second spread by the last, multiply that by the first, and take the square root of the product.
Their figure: 2.9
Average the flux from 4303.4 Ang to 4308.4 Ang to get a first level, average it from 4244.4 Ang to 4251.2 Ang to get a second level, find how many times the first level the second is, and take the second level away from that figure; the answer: -27.3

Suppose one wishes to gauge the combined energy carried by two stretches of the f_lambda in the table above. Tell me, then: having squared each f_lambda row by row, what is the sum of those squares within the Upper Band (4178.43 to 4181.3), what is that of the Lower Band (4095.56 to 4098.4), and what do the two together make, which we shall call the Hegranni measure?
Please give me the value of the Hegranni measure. 4433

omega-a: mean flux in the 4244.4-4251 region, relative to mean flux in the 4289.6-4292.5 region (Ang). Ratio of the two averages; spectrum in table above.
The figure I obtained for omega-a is 1.11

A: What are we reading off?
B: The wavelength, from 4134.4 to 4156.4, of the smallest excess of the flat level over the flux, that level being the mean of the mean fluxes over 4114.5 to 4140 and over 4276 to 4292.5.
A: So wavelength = 4152.06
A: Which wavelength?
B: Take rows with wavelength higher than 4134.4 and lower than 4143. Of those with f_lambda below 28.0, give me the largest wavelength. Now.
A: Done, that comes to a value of 4142.51 Ang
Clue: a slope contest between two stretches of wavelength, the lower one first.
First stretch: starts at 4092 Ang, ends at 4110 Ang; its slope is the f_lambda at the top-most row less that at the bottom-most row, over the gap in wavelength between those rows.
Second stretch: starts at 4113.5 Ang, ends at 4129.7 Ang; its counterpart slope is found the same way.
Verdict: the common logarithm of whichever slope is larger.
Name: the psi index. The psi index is -0.46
